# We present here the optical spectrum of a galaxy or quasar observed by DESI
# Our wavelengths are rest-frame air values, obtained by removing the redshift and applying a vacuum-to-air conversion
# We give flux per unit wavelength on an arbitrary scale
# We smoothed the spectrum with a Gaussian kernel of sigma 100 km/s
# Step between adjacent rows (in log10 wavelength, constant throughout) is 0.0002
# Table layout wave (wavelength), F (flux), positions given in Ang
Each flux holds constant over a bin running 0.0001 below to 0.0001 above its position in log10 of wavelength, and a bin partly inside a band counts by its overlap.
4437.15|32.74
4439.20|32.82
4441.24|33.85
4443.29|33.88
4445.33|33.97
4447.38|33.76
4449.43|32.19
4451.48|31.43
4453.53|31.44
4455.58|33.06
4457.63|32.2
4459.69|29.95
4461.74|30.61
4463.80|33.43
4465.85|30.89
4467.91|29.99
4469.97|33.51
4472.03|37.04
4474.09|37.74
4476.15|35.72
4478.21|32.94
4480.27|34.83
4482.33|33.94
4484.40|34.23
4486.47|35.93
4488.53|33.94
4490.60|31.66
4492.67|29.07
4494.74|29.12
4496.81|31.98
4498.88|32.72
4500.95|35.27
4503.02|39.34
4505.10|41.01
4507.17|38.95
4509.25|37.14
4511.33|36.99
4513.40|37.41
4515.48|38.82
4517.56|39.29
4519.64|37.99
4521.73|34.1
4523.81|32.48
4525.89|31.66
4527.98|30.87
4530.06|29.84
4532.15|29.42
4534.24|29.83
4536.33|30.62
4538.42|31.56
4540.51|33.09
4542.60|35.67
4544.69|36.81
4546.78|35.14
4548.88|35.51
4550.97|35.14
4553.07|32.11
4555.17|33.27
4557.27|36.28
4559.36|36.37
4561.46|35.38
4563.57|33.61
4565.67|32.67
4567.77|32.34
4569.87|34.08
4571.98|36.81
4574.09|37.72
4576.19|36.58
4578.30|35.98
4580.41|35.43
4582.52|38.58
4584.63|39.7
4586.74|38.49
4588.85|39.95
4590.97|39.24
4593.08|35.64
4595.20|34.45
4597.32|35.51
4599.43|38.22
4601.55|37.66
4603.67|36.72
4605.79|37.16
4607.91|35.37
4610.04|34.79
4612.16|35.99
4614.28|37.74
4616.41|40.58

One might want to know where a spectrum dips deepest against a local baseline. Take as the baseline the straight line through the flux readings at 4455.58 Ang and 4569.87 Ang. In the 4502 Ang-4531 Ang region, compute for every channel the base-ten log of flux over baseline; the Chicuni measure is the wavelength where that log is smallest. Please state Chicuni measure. 4530.06 Ang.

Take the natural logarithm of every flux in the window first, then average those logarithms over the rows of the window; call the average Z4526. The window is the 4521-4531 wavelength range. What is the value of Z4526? 3.46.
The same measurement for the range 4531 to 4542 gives 3.43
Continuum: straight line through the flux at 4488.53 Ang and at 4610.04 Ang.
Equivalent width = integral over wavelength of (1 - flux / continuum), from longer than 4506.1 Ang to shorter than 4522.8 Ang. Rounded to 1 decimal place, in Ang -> -1.7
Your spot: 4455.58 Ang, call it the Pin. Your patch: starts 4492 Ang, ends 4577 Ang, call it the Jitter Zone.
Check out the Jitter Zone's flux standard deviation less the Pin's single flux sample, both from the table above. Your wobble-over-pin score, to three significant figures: -29.9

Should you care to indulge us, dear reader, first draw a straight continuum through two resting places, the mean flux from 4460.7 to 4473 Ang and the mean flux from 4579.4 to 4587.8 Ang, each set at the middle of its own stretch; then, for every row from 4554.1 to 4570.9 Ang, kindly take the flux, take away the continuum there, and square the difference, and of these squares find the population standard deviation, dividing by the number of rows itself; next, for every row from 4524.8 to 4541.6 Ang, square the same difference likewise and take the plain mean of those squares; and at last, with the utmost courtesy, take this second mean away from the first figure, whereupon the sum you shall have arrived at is -16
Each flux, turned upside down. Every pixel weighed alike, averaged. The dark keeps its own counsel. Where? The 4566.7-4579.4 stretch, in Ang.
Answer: 0.0282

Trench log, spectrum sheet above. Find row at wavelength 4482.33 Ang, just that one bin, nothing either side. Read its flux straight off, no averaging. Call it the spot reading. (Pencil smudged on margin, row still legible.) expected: 33.94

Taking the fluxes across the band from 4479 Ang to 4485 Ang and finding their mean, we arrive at 34.3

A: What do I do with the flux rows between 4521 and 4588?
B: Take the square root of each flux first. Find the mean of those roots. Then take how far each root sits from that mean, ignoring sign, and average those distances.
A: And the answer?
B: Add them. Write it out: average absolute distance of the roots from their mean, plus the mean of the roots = 6.05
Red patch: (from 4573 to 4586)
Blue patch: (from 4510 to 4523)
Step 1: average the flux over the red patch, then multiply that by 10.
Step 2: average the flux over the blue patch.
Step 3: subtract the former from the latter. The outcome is -336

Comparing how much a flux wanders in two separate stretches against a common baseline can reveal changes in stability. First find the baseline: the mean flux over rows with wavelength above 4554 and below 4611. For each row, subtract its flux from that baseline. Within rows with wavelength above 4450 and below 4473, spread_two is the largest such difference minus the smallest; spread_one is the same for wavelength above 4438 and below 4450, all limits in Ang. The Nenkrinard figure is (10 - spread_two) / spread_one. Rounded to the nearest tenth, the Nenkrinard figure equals 1.6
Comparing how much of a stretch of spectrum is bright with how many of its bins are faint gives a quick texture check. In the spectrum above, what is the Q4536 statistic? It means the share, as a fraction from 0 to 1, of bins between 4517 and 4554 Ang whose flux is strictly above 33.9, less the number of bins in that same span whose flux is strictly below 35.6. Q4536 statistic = -13.6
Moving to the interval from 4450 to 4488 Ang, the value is -13.6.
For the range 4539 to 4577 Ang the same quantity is -10.3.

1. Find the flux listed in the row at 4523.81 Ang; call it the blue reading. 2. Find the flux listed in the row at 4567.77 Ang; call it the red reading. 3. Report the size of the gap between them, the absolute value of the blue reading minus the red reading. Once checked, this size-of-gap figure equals 0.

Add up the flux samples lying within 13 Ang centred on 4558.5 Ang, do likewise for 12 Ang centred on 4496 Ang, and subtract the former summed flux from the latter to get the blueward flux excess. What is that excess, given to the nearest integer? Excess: -17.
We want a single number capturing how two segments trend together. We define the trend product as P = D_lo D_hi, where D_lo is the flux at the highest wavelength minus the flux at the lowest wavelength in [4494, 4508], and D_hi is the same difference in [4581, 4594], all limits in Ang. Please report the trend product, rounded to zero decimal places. -29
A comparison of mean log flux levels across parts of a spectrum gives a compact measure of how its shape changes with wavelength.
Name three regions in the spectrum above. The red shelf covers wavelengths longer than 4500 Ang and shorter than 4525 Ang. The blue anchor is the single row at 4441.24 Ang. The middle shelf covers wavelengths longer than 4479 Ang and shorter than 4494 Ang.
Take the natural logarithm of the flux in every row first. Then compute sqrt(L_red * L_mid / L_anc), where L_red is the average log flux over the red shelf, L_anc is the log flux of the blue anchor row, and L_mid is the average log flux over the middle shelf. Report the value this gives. 1.90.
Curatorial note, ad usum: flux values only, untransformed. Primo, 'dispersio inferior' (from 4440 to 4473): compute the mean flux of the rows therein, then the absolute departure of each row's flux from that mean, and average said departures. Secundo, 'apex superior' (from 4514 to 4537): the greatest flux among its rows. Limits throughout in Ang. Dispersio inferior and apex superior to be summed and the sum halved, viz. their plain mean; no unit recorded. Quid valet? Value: 20.4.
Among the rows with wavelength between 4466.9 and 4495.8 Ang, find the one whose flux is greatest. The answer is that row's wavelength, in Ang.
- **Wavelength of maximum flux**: 4474.09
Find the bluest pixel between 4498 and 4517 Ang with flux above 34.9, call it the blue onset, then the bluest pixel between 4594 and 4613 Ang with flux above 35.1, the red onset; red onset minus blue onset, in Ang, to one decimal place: 96.4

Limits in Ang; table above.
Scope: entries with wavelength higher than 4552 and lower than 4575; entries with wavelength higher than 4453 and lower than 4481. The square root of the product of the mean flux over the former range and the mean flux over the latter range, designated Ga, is 33.8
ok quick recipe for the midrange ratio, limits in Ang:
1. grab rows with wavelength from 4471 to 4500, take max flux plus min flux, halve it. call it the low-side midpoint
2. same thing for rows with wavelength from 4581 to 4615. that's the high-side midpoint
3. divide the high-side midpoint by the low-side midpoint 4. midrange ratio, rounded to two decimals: 1.11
